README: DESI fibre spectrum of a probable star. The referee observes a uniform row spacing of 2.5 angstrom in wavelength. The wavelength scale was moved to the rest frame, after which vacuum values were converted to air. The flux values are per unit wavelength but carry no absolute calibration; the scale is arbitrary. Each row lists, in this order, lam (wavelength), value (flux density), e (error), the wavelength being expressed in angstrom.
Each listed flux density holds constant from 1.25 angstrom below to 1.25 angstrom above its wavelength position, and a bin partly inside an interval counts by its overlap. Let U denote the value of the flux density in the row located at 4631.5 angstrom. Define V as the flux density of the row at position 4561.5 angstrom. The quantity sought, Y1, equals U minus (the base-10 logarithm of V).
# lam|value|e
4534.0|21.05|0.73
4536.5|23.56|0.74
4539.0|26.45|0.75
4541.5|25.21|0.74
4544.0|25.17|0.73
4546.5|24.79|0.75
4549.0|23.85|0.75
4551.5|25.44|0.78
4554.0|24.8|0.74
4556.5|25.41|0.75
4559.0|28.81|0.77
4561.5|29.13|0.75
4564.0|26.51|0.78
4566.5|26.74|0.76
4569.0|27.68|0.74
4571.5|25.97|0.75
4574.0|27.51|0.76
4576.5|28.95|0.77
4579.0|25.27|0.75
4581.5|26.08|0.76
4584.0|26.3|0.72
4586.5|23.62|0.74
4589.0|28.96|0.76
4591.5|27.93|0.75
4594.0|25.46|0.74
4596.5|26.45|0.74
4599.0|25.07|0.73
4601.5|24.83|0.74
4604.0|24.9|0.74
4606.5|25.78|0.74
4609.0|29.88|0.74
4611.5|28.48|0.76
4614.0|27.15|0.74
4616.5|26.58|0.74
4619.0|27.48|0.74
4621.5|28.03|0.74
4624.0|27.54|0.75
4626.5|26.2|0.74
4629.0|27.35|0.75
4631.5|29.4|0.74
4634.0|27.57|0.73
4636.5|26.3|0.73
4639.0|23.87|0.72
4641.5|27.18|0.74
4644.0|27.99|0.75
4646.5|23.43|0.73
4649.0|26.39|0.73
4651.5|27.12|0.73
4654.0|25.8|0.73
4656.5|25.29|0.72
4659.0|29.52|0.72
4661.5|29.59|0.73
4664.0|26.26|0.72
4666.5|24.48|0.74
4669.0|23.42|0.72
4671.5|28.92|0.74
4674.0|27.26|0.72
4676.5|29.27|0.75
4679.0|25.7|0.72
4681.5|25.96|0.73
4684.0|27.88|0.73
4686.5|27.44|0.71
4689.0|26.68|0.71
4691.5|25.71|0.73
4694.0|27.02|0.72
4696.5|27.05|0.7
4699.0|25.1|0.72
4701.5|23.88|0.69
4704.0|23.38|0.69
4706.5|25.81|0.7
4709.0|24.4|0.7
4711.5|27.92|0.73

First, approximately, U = 29.4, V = 29.13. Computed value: 27.9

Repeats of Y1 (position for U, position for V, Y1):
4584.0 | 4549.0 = 24.9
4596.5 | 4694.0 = 25.0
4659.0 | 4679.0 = 28.1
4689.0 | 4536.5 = 25.3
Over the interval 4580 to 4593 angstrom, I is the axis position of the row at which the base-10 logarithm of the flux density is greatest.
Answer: 4589.0 angstrom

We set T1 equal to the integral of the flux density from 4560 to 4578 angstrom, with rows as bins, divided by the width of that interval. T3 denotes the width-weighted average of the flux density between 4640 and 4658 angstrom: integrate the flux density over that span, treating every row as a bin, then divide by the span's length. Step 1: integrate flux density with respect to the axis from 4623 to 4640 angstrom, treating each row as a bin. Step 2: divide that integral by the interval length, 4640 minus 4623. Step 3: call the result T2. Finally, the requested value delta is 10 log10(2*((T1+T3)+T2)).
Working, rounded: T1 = 27.5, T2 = 26.9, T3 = 26.2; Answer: 22.1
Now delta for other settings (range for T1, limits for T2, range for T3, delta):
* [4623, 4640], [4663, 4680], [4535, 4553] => 21.9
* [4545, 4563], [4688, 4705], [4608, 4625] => 22.0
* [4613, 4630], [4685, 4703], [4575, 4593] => 22.0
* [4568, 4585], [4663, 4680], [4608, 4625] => 22.1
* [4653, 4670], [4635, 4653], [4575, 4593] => 22.0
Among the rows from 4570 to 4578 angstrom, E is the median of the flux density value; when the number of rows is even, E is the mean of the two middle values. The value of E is 27.5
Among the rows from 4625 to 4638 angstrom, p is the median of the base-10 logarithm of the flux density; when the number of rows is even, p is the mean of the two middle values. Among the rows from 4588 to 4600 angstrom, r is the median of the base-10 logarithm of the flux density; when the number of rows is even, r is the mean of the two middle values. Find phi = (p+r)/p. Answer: 1.99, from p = 1.44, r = 1.42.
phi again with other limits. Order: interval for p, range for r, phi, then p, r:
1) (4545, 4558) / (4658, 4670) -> 2.02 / 1.39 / 1.42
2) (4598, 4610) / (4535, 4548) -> 2.00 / 1.40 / 1.40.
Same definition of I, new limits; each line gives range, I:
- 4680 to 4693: 4684.0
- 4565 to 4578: 4576.5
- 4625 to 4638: 4631.5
